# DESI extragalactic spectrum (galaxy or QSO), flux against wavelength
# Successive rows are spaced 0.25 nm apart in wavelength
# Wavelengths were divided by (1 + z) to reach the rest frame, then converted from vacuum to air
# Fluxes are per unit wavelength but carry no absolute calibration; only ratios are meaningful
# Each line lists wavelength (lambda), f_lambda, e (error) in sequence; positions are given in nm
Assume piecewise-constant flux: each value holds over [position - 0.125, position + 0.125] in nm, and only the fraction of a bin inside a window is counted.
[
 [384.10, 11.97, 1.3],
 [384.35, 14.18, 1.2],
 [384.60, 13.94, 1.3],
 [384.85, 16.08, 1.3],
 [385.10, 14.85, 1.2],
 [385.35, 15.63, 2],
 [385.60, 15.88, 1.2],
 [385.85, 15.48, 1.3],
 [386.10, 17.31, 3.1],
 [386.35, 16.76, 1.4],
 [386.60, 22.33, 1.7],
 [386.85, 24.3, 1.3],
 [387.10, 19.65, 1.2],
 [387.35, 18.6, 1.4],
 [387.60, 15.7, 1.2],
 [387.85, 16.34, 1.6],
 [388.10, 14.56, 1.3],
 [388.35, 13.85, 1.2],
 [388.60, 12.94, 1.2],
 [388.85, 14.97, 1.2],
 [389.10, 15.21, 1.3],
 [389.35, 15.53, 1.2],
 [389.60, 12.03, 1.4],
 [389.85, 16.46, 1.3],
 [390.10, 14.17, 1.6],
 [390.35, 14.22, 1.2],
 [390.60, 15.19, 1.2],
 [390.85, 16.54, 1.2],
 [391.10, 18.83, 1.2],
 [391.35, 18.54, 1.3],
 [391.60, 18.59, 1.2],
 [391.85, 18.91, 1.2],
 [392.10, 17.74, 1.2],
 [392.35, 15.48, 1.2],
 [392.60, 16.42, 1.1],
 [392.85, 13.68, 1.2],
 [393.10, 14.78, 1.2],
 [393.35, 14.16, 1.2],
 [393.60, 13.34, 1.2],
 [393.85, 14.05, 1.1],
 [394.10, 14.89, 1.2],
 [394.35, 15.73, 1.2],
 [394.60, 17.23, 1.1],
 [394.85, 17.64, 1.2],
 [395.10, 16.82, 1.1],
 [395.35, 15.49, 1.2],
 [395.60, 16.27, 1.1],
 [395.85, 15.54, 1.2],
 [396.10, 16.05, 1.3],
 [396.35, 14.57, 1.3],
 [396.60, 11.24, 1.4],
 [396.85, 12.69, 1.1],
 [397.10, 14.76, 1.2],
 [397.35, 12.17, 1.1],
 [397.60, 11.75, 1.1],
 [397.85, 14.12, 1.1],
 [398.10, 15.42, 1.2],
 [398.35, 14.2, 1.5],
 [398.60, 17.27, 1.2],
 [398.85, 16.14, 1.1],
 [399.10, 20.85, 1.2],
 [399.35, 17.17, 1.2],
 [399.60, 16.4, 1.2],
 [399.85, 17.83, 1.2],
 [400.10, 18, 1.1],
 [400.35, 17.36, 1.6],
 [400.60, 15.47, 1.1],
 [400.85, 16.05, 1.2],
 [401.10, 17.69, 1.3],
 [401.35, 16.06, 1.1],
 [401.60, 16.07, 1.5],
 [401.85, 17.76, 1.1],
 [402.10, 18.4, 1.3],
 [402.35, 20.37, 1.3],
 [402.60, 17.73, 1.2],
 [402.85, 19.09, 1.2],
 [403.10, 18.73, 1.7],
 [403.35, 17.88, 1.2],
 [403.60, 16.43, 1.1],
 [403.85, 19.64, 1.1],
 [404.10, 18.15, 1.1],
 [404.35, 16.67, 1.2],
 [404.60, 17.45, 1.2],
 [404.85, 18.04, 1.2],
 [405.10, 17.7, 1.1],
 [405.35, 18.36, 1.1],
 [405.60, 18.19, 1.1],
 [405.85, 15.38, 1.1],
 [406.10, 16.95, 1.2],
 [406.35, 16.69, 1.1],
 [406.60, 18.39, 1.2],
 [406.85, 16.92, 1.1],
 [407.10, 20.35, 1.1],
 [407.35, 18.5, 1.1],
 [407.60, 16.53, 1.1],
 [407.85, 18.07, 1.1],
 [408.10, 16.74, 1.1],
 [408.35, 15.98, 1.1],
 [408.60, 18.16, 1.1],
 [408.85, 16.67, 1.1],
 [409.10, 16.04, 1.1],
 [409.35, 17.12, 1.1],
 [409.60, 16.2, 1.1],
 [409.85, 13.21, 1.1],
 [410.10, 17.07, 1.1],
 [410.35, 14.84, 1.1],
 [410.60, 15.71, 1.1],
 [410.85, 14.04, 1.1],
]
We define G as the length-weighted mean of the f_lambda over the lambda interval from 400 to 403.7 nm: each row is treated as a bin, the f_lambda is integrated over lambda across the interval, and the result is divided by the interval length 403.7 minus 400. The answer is 17.5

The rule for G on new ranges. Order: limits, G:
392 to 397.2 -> 15.2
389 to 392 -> 16.2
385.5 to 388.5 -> 17.5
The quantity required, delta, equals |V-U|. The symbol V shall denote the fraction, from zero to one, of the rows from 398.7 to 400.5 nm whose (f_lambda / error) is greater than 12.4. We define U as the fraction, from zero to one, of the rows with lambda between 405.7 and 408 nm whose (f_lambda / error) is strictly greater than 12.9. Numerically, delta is 0.14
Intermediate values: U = 1.00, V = 0.9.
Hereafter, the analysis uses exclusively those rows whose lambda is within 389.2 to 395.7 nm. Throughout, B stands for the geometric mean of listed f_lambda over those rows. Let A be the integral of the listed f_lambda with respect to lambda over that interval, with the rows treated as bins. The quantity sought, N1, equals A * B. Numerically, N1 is 1627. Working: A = 103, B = 15.8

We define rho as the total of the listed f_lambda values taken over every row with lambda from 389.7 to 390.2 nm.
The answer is 30.6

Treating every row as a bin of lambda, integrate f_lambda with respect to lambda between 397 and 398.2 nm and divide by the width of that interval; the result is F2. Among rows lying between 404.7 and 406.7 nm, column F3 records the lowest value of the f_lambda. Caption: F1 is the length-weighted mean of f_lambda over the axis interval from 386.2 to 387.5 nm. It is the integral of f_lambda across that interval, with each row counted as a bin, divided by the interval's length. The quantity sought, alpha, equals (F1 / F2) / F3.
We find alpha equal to 0.097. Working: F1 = 20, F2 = 13.6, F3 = 15.38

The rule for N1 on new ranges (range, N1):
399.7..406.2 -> 2007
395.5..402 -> 1593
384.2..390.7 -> 1644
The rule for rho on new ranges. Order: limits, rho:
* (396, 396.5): 30.6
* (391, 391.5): 37.4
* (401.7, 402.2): 36.2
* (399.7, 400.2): 35.8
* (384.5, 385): 30.0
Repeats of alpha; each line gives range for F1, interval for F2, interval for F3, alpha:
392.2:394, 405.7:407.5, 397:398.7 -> 0.071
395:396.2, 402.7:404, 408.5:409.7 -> 0.054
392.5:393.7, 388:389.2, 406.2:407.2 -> 0.061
